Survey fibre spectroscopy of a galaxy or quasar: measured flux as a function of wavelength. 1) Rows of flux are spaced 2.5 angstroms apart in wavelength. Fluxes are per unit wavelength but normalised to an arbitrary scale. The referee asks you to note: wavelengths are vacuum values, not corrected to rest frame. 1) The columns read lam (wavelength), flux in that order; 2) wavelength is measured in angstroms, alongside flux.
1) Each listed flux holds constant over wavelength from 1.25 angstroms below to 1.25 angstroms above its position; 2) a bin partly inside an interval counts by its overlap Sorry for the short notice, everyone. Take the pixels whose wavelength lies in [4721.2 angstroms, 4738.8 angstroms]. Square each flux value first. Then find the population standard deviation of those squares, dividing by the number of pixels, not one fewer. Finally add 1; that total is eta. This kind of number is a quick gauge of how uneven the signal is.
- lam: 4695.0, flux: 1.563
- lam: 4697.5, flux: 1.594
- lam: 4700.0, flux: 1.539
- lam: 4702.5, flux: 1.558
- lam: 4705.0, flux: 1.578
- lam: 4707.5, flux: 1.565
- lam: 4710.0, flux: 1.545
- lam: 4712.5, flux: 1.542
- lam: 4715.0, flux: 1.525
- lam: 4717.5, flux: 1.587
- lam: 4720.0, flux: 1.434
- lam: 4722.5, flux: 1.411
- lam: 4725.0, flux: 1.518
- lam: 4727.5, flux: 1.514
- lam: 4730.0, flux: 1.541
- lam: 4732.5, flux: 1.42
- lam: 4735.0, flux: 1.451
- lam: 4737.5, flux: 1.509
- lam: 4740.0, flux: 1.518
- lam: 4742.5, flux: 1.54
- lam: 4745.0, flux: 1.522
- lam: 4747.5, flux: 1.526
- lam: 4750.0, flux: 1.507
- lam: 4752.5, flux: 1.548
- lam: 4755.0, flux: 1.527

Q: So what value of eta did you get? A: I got 1.14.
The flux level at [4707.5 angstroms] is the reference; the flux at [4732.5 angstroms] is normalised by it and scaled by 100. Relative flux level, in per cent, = 91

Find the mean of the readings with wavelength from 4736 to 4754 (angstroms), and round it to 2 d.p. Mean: 1.52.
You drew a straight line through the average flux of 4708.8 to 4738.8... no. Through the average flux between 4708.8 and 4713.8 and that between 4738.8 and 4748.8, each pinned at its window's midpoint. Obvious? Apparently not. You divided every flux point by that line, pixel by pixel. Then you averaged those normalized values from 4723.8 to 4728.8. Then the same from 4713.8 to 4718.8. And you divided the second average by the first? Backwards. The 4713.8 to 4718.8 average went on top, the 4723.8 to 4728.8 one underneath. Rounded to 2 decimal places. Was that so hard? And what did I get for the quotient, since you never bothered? 1.02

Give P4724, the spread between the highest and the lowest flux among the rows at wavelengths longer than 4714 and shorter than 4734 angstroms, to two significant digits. 0.18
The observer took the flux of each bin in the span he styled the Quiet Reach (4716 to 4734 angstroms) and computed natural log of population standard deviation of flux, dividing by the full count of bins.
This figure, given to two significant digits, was -2.8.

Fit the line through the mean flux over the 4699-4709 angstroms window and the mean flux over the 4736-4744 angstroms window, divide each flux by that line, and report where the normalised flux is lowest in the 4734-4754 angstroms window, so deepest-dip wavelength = 4735.0 angstroms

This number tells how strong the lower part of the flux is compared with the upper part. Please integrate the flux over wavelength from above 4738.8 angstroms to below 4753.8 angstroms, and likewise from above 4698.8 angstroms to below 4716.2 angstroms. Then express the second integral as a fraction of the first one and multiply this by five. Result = 5.9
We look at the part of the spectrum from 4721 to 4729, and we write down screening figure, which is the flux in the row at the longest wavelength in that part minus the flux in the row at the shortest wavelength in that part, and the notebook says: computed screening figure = 0.10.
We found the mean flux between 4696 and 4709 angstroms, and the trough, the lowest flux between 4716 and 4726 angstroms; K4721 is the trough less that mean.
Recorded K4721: -0.16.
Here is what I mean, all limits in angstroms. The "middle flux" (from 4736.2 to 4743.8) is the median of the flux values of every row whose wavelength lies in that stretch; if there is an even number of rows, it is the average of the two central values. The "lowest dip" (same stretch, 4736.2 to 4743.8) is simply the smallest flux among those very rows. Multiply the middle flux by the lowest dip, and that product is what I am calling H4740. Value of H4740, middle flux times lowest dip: 2.29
